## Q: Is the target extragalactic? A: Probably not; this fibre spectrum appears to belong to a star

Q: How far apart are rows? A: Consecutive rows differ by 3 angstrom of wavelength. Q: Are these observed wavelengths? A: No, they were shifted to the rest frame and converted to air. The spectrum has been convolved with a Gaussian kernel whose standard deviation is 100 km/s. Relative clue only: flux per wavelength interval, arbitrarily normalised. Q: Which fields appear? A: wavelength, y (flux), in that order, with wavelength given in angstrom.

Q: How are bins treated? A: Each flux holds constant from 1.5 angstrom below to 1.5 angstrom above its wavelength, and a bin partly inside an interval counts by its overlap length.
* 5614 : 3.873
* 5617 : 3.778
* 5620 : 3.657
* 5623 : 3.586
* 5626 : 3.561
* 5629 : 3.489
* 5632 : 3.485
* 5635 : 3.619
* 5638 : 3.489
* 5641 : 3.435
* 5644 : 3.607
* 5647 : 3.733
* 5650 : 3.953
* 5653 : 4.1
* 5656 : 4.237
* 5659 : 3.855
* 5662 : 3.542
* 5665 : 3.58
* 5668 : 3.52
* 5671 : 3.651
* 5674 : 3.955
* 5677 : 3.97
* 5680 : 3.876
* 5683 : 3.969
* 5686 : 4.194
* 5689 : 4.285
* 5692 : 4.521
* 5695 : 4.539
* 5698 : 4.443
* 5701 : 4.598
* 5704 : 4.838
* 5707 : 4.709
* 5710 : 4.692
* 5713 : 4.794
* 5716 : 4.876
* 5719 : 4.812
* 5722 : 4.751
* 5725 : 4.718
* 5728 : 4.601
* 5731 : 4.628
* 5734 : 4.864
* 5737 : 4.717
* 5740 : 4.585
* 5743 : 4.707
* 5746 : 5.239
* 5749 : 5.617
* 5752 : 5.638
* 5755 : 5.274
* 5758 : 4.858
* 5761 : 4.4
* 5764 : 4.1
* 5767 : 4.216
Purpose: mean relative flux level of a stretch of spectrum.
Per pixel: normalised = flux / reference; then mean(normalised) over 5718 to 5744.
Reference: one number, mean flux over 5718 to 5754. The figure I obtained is 0.96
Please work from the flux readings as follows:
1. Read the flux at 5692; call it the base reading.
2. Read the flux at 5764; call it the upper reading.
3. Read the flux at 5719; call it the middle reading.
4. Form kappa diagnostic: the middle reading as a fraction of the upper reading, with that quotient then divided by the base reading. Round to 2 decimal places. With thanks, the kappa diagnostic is 0.26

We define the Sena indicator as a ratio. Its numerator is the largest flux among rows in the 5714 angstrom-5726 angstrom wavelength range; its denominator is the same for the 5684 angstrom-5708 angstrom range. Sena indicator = 1.01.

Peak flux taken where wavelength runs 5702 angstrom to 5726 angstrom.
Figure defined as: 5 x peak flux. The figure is 24.4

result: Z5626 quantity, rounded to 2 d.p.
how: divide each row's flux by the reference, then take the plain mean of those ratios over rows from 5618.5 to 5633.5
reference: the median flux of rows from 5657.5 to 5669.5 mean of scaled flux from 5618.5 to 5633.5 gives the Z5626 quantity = 1.00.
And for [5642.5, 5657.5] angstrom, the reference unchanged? 1.10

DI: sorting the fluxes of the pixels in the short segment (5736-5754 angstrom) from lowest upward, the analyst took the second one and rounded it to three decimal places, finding 4.707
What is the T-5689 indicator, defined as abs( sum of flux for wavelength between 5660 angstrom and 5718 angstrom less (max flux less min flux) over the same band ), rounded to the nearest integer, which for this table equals 79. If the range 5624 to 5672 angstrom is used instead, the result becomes 58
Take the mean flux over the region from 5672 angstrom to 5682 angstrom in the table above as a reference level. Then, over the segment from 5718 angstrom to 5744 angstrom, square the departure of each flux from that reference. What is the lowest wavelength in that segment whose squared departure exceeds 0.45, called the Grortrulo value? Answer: 5719 angstrom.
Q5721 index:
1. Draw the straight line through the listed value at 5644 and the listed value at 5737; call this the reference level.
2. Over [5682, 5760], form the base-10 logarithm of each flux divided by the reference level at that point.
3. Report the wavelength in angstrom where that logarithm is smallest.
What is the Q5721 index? 5740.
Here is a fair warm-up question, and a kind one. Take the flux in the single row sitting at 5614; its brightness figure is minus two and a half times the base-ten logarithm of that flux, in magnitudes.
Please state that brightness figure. -1.47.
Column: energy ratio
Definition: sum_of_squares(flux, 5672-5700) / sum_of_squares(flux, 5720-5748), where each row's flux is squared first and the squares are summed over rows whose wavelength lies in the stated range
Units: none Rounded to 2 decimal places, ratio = 0.78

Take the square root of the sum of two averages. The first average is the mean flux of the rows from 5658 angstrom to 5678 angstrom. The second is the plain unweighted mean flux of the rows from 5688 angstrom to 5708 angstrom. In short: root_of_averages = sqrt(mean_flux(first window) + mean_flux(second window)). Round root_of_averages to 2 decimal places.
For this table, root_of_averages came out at 2.88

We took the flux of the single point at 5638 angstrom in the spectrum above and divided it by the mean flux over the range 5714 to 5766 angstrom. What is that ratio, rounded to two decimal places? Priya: 0.72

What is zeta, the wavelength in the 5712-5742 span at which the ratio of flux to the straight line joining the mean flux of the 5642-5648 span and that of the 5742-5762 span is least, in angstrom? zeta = 5740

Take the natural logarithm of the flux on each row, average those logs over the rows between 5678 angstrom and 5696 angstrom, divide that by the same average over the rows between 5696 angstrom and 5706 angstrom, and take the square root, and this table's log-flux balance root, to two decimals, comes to 0.97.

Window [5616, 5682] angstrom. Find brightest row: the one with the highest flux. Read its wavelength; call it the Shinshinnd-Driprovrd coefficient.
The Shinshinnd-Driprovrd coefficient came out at 5656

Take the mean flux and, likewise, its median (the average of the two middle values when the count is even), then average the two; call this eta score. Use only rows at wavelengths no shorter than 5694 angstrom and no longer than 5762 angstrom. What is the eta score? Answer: 4.8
